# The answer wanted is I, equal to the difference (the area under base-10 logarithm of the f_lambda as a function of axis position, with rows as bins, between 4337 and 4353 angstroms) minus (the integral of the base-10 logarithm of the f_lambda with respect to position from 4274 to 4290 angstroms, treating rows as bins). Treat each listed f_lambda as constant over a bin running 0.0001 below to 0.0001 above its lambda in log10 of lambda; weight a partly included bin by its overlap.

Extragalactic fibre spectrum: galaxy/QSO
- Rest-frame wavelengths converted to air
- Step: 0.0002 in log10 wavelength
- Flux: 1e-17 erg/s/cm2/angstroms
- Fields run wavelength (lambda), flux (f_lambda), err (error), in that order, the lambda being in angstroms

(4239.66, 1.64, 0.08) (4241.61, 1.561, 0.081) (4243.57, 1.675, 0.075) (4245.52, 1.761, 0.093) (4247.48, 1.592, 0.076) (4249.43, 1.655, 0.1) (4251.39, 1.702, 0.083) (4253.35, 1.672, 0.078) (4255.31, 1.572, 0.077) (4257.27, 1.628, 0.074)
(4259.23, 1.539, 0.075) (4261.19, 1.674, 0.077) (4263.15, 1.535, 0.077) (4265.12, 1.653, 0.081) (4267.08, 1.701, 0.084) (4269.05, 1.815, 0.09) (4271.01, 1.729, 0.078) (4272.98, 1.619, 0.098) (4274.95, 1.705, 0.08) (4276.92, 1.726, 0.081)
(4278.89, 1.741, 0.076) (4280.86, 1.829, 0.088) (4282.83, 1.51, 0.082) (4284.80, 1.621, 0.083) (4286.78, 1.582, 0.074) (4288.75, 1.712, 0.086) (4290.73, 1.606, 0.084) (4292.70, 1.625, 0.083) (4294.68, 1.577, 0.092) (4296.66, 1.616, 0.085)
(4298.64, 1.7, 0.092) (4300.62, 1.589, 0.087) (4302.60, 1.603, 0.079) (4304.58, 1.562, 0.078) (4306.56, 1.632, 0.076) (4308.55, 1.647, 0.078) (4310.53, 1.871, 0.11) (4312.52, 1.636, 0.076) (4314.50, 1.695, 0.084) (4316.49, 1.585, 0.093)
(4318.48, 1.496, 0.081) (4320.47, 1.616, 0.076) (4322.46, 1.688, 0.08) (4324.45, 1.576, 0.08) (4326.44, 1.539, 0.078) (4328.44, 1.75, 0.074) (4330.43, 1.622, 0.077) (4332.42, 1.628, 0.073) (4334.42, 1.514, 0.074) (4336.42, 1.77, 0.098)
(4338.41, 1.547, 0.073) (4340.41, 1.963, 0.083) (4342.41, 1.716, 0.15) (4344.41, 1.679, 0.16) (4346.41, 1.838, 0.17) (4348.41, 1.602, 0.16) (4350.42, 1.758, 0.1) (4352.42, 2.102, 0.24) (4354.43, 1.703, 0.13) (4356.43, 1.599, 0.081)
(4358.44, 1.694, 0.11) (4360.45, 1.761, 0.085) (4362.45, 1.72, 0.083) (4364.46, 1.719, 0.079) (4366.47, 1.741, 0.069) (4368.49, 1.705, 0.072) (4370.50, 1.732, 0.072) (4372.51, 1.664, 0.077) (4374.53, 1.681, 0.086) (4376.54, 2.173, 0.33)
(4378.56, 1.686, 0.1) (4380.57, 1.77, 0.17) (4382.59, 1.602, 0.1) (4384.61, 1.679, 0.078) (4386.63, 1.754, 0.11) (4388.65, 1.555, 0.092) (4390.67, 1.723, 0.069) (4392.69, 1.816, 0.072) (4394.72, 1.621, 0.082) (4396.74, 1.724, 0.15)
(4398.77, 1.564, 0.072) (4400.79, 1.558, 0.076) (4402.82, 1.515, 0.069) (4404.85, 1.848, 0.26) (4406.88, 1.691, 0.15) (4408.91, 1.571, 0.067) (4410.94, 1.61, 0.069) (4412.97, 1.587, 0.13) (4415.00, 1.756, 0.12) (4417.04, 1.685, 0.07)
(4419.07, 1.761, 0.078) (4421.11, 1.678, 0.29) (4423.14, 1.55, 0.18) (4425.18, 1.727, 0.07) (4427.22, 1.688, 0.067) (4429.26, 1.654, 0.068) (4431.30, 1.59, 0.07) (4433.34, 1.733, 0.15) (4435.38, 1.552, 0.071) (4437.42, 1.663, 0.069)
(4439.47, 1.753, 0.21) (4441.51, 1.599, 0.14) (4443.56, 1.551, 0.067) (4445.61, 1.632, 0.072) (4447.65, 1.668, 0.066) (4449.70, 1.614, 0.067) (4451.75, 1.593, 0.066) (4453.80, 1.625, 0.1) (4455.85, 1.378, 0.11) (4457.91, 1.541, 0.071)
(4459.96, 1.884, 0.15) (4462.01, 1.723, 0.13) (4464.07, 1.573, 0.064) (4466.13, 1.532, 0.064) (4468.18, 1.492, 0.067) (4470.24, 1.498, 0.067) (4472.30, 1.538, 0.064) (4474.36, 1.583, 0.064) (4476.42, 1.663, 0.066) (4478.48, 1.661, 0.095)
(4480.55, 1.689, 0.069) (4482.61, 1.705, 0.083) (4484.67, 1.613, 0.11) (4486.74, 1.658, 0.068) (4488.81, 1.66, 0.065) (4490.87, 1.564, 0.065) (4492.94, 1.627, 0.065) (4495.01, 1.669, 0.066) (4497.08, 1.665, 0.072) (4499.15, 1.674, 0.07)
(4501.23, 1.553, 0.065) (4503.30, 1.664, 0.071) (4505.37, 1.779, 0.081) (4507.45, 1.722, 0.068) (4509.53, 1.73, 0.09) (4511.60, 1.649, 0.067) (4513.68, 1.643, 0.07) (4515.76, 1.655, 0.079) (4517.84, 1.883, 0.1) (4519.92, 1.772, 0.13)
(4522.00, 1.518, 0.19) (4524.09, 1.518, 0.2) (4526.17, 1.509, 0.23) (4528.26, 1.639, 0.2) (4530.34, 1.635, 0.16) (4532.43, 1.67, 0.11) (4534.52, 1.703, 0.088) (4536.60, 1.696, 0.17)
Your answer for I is 0.35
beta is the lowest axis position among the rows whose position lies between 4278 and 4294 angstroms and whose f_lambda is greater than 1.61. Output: 4278.89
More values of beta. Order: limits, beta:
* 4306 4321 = 4306.56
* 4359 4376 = 4360.45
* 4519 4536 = 4519.92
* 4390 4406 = 4390.67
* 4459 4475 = 4459.96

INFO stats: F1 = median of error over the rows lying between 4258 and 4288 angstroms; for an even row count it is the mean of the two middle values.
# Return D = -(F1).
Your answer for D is -0.081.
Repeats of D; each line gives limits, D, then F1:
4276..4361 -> -0.083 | 0.083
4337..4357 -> -0.140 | 0.140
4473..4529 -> -0.071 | 0.071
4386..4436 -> -0.076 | 0.076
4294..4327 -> -0.080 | 0.080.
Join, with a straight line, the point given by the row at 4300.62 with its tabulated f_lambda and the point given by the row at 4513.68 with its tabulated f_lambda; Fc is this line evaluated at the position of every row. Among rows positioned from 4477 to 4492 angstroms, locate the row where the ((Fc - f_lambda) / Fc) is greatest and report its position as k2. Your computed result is 4490.87 angstroms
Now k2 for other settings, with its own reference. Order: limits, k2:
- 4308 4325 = 4318.48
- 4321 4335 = 4334.42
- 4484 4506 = 4501.23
